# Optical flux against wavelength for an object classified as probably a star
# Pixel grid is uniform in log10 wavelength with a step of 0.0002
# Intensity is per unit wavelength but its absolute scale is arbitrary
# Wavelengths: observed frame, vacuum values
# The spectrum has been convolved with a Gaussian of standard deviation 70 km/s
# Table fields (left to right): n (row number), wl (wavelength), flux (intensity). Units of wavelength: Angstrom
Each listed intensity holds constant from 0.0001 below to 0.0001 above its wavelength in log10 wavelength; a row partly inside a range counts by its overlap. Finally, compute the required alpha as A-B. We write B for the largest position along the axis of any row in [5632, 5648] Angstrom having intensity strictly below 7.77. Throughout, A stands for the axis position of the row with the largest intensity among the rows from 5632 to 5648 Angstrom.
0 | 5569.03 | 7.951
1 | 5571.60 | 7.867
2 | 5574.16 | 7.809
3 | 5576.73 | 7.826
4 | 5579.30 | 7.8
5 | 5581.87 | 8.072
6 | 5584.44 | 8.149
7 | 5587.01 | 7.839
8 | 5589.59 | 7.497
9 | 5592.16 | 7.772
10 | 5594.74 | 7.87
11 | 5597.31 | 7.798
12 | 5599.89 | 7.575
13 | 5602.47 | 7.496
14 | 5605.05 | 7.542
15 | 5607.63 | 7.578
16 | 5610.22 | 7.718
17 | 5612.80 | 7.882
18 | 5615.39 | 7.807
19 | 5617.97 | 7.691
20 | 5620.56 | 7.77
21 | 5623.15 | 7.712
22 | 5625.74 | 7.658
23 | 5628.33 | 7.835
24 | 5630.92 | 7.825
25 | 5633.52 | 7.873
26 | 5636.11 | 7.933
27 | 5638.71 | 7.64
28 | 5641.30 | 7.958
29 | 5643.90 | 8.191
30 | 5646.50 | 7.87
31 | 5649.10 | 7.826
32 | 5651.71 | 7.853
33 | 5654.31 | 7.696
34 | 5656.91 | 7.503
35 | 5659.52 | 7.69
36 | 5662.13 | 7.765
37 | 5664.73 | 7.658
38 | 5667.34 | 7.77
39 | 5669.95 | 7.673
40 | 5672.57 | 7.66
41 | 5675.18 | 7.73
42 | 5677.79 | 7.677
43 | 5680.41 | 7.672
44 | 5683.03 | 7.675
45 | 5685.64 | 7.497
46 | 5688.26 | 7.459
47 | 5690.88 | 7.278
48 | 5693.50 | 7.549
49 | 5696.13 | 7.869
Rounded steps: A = 5643.90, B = 5638.71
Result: 5.2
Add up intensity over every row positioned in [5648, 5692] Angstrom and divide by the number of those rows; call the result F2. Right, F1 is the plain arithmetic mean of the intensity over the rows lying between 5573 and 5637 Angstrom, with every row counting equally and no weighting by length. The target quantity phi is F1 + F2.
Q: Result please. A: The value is 15.4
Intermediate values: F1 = 7.77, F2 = 7.65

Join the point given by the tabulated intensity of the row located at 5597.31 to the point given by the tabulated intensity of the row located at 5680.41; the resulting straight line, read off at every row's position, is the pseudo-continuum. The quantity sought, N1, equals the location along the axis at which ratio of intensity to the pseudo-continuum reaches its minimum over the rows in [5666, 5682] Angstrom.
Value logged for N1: 5672.57 Angstrom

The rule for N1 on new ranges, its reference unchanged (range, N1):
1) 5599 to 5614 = 5602.47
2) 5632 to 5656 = 5638.71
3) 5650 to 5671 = 5656.91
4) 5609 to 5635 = 5625.74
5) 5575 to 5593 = 5589.59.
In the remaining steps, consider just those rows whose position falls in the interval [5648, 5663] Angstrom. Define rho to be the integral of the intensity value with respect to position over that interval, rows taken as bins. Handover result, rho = 116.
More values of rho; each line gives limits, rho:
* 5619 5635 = 124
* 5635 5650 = 119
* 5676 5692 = 121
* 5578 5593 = 118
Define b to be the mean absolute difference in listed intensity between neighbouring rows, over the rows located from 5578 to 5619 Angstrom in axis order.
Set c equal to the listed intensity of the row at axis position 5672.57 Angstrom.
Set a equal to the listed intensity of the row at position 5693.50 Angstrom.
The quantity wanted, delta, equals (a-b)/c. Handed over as 0.965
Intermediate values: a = 7.549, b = 0.155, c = 7.66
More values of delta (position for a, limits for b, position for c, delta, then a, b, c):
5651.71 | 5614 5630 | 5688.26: 1.040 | 7.853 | 0.097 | 7.459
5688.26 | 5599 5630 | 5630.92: 0.941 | 7.459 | 0.093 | 7.825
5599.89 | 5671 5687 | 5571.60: 0.955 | 7.575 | 0.062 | 7.867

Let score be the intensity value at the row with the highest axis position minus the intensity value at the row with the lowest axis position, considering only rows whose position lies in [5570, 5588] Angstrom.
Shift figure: -0.03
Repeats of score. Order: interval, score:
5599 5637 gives 0.36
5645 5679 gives -0.19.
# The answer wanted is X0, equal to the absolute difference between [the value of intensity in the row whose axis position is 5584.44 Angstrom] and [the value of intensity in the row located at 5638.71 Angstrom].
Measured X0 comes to 0.51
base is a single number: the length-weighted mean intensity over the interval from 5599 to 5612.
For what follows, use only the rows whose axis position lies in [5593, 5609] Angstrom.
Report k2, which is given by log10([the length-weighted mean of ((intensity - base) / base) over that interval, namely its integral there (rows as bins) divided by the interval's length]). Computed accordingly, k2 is -2.1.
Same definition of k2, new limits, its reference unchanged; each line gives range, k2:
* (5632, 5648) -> -1.4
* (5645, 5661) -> -1.7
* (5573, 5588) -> -1.4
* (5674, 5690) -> -2.7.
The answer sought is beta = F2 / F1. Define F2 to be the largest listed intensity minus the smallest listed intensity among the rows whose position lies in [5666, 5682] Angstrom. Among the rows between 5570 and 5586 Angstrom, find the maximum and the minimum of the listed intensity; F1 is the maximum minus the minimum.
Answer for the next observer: 0.32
